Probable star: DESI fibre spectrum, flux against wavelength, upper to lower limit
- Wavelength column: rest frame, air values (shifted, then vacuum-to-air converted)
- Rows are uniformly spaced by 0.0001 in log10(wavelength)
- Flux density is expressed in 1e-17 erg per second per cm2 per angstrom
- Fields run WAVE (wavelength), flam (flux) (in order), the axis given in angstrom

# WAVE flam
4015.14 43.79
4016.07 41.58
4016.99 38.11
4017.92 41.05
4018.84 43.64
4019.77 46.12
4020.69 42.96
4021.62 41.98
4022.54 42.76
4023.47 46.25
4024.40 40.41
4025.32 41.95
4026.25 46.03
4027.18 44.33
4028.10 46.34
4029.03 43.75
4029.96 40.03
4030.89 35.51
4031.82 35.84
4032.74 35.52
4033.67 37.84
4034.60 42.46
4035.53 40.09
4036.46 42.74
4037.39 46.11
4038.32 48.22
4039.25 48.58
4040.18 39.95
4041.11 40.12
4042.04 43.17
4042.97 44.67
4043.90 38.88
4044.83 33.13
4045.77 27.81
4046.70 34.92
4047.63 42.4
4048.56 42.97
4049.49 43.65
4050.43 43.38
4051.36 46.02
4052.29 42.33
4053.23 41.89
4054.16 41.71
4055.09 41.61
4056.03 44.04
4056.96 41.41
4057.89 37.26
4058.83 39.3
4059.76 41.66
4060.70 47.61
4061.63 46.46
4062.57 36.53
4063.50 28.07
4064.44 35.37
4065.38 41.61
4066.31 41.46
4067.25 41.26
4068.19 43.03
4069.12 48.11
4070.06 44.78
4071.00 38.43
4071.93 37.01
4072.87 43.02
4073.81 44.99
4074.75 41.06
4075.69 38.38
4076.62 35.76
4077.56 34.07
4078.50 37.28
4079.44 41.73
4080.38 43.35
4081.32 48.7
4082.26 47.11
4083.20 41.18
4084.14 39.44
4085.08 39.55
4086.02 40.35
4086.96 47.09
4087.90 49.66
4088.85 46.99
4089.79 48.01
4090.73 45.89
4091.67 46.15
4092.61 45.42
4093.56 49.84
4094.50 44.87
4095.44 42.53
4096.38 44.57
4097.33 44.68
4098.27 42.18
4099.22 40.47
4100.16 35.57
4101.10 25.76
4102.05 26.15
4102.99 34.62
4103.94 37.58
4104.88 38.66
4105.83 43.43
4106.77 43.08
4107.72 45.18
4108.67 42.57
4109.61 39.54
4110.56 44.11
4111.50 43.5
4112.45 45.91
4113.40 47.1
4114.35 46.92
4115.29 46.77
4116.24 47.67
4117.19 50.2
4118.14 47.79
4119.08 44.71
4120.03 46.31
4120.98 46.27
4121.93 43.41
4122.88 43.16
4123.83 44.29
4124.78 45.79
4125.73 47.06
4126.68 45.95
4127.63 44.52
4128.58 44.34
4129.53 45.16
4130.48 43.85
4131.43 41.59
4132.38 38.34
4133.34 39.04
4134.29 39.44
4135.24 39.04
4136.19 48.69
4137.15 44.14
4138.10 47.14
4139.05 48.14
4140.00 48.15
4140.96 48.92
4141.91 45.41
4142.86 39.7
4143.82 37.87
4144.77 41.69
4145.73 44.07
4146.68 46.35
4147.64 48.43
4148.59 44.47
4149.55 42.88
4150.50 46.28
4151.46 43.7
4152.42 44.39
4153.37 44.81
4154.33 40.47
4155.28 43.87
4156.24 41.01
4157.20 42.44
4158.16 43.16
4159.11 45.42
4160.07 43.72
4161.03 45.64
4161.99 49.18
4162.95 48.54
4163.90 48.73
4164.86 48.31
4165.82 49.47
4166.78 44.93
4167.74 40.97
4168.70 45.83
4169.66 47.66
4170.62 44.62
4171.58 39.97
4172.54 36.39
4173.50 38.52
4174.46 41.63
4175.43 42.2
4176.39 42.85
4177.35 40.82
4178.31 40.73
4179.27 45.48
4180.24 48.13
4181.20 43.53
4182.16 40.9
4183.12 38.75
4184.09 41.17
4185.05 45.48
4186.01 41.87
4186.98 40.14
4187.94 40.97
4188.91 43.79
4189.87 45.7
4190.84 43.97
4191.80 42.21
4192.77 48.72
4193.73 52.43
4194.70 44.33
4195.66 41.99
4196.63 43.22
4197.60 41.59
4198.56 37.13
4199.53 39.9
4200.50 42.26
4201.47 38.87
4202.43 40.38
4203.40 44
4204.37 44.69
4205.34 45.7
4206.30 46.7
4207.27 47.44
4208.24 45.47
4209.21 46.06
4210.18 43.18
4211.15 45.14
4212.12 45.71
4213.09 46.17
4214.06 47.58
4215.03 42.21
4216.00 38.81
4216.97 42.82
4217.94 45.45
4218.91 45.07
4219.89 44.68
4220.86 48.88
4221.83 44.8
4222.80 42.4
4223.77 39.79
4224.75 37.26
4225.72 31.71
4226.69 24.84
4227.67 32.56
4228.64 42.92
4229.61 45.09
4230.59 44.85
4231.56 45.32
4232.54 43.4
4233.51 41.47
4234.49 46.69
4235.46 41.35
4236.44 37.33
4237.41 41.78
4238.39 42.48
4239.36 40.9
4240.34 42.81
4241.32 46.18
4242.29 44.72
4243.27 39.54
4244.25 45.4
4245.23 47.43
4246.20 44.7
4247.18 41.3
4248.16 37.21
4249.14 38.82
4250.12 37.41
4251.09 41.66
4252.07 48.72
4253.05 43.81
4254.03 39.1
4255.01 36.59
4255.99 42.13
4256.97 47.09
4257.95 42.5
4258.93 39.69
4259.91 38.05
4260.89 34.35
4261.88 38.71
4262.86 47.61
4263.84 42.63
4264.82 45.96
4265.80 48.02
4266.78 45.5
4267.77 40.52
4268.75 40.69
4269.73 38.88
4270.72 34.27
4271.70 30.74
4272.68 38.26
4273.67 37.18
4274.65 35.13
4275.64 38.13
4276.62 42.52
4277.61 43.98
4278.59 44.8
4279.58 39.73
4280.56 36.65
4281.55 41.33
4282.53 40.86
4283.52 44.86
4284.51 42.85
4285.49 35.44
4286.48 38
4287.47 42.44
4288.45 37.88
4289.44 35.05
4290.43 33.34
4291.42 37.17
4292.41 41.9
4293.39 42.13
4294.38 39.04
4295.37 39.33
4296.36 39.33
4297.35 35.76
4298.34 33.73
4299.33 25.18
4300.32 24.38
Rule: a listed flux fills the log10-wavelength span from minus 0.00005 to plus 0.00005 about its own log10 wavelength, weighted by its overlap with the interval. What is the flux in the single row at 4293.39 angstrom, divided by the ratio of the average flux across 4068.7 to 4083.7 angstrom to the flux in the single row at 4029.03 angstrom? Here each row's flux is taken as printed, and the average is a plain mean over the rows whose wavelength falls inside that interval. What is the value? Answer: 44.4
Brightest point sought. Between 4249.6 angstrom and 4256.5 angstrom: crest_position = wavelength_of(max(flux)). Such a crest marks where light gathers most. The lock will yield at 4252.07 angstrom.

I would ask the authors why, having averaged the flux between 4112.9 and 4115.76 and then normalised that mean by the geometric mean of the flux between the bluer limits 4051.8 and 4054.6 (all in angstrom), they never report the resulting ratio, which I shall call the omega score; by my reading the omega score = 1.1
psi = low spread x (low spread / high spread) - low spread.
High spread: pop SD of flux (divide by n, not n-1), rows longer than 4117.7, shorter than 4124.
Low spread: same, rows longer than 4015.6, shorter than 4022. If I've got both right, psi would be 1.0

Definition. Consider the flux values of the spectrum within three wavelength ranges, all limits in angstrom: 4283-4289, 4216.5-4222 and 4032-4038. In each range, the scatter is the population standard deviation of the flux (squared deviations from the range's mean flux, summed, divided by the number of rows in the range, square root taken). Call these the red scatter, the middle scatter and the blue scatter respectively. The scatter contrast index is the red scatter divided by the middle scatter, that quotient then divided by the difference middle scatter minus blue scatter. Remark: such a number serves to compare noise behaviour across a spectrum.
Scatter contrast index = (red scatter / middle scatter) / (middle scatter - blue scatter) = -1.12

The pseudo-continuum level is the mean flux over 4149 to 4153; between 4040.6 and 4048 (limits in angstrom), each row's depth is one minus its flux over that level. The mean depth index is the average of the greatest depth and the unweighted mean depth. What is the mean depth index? 0.26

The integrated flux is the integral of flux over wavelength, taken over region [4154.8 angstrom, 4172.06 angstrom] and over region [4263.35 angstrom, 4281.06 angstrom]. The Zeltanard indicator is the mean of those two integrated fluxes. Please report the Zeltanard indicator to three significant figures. 746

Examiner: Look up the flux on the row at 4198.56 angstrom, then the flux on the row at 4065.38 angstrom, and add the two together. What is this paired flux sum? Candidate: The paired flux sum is 78.7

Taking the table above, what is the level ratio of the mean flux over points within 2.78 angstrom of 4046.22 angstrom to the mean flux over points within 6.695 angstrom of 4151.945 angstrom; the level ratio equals 0.83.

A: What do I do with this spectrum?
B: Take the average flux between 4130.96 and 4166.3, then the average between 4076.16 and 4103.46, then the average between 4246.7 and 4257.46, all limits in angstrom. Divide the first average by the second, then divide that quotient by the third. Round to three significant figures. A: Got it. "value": 0.0258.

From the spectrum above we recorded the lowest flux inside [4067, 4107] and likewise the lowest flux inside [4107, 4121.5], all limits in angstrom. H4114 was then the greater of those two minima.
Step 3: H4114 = 39.5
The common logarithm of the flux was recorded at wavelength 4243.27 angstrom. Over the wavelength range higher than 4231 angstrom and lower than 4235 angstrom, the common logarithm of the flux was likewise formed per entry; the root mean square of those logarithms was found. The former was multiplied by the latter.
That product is 2.63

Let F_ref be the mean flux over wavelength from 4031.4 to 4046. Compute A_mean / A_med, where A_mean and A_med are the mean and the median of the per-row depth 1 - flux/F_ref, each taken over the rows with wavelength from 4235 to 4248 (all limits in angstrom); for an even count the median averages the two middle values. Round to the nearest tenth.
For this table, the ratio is 1.1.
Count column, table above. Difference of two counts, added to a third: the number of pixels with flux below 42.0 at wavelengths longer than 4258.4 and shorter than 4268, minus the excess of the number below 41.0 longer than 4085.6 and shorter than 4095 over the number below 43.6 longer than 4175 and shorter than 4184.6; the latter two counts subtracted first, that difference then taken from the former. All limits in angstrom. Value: 12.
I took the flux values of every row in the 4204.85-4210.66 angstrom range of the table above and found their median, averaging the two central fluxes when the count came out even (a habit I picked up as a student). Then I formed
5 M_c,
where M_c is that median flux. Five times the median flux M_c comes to 229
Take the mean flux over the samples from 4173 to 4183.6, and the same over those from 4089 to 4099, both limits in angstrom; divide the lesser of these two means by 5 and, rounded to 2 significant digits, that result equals 8.4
